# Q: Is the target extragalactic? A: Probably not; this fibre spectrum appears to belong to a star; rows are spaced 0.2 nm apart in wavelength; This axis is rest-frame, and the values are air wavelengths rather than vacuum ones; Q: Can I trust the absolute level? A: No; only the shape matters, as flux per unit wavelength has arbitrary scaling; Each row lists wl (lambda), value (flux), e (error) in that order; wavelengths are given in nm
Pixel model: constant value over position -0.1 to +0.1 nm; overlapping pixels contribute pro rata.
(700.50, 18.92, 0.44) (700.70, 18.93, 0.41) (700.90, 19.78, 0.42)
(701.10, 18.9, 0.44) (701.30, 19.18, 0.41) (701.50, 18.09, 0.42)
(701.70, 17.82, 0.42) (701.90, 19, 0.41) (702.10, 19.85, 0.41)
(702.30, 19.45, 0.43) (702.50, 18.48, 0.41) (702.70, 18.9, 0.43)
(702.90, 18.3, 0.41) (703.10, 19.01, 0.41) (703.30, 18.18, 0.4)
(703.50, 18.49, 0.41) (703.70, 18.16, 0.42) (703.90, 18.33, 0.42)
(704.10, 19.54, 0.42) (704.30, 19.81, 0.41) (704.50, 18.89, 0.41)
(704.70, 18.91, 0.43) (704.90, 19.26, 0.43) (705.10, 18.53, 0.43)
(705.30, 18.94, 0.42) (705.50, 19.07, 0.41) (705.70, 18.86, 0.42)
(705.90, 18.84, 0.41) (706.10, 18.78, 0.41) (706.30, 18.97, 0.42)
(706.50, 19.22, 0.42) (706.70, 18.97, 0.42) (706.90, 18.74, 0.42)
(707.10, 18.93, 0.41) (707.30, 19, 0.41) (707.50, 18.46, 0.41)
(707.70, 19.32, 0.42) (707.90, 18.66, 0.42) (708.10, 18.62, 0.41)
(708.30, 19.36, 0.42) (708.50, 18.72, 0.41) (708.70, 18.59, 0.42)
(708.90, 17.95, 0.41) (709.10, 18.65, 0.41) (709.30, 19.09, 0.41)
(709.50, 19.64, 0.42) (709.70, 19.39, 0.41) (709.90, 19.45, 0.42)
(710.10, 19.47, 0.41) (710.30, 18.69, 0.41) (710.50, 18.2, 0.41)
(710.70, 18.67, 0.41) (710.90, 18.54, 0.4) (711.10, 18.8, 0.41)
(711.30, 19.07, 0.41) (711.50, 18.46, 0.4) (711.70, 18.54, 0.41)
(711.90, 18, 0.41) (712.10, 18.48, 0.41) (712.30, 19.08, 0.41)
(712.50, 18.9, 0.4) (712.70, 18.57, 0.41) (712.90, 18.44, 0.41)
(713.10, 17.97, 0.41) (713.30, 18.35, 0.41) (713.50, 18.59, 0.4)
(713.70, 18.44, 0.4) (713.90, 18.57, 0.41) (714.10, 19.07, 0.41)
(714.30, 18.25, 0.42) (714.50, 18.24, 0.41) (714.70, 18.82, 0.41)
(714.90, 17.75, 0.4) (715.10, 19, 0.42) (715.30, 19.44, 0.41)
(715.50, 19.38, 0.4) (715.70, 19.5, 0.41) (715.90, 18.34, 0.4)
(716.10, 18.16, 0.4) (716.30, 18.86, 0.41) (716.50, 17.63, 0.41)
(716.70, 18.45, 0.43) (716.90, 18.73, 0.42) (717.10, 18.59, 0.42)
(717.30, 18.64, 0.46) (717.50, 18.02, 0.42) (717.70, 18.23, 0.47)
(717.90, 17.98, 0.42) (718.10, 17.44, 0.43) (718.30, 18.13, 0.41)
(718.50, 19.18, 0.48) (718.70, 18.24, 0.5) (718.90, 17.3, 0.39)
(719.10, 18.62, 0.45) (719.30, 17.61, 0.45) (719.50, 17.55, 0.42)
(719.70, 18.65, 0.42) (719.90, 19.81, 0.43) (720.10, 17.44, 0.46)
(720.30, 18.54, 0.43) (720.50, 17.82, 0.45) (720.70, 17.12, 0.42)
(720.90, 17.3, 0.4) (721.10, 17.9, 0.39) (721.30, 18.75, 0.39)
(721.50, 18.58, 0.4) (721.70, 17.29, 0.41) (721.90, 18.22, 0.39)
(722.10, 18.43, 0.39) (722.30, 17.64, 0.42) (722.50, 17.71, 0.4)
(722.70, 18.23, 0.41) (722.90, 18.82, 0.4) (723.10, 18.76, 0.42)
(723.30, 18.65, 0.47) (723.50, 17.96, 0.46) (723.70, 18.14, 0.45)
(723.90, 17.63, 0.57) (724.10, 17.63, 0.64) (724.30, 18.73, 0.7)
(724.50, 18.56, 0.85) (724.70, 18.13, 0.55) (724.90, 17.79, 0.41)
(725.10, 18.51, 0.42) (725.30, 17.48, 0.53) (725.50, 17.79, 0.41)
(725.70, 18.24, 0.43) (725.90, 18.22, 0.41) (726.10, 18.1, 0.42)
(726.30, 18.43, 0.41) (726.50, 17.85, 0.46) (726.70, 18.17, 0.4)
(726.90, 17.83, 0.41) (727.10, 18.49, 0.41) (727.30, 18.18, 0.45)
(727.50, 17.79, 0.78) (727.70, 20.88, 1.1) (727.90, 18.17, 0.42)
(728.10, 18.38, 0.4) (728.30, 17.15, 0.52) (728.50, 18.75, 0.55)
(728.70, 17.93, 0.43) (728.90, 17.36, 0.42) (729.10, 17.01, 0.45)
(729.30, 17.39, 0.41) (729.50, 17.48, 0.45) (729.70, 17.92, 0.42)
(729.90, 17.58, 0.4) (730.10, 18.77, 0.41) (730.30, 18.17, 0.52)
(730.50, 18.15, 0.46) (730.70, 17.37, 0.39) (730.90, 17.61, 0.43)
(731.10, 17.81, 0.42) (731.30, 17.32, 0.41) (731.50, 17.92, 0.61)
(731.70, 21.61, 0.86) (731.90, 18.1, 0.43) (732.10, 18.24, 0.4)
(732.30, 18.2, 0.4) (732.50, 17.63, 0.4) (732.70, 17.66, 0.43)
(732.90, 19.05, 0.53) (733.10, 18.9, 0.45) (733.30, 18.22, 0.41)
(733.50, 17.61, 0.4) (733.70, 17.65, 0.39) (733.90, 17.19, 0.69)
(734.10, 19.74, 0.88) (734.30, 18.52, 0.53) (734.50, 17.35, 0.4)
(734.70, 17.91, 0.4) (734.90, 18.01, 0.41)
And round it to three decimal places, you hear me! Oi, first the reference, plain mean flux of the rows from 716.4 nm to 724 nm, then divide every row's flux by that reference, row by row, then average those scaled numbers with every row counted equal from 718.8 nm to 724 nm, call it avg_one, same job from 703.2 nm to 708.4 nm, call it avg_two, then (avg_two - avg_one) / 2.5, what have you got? 0.017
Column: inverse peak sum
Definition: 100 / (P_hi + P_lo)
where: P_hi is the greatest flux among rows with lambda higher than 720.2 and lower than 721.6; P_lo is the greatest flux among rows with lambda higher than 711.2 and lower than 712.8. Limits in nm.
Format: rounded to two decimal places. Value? 2.64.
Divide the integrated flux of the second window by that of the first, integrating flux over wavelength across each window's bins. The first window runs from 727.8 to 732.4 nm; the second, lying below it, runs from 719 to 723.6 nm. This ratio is 1.007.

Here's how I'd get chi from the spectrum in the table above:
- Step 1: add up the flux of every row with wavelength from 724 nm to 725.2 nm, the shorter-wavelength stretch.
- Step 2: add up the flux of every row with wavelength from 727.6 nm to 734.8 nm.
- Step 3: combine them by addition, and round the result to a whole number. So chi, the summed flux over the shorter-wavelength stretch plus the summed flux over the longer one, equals 762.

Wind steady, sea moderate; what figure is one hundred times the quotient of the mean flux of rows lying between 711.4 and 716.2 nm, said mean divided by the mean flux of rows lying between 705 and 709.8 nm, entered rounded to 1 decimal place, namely 98.5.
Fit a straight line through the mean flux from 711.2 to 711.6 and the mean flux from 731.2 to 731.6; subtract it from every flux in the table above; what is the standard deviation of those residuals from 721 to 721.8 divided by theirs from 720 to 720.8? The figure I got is 1.10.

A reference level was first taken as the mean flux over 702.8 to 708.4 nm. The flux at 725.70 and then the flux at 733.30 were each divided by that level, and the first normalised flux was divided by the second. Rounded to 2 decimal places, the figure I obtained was 1.00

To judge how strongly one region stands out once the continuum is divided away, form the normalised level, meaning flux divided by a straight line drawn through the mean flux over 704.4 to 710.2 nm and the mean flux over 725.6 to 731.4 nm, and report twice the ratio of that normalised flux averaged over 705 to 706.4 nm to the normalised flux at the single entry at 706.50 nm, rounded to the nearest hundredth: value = 1.96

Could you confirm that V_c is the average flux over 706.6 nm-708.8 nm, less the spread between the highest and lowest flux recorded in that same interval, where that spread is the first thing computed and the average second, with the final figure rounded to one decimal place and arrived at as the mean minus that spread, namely 18.0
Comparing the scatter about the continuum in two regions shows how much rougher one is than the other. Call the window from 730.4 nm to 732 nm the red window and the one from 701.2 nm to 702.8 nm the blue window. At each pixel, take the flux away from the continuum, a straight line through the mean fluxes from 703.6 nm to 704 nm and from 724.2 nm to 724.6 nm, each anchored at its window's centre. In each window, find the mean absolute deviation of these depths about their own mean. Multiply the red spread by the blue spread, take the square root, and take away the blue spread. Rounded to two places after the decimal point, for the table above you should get 0.14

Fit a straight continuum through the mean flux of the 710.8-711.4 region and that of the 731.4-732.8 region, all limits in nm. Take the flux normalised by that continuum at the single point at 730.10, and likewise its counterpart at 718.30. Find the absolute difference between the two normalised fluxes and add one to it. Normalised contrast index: 1.04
